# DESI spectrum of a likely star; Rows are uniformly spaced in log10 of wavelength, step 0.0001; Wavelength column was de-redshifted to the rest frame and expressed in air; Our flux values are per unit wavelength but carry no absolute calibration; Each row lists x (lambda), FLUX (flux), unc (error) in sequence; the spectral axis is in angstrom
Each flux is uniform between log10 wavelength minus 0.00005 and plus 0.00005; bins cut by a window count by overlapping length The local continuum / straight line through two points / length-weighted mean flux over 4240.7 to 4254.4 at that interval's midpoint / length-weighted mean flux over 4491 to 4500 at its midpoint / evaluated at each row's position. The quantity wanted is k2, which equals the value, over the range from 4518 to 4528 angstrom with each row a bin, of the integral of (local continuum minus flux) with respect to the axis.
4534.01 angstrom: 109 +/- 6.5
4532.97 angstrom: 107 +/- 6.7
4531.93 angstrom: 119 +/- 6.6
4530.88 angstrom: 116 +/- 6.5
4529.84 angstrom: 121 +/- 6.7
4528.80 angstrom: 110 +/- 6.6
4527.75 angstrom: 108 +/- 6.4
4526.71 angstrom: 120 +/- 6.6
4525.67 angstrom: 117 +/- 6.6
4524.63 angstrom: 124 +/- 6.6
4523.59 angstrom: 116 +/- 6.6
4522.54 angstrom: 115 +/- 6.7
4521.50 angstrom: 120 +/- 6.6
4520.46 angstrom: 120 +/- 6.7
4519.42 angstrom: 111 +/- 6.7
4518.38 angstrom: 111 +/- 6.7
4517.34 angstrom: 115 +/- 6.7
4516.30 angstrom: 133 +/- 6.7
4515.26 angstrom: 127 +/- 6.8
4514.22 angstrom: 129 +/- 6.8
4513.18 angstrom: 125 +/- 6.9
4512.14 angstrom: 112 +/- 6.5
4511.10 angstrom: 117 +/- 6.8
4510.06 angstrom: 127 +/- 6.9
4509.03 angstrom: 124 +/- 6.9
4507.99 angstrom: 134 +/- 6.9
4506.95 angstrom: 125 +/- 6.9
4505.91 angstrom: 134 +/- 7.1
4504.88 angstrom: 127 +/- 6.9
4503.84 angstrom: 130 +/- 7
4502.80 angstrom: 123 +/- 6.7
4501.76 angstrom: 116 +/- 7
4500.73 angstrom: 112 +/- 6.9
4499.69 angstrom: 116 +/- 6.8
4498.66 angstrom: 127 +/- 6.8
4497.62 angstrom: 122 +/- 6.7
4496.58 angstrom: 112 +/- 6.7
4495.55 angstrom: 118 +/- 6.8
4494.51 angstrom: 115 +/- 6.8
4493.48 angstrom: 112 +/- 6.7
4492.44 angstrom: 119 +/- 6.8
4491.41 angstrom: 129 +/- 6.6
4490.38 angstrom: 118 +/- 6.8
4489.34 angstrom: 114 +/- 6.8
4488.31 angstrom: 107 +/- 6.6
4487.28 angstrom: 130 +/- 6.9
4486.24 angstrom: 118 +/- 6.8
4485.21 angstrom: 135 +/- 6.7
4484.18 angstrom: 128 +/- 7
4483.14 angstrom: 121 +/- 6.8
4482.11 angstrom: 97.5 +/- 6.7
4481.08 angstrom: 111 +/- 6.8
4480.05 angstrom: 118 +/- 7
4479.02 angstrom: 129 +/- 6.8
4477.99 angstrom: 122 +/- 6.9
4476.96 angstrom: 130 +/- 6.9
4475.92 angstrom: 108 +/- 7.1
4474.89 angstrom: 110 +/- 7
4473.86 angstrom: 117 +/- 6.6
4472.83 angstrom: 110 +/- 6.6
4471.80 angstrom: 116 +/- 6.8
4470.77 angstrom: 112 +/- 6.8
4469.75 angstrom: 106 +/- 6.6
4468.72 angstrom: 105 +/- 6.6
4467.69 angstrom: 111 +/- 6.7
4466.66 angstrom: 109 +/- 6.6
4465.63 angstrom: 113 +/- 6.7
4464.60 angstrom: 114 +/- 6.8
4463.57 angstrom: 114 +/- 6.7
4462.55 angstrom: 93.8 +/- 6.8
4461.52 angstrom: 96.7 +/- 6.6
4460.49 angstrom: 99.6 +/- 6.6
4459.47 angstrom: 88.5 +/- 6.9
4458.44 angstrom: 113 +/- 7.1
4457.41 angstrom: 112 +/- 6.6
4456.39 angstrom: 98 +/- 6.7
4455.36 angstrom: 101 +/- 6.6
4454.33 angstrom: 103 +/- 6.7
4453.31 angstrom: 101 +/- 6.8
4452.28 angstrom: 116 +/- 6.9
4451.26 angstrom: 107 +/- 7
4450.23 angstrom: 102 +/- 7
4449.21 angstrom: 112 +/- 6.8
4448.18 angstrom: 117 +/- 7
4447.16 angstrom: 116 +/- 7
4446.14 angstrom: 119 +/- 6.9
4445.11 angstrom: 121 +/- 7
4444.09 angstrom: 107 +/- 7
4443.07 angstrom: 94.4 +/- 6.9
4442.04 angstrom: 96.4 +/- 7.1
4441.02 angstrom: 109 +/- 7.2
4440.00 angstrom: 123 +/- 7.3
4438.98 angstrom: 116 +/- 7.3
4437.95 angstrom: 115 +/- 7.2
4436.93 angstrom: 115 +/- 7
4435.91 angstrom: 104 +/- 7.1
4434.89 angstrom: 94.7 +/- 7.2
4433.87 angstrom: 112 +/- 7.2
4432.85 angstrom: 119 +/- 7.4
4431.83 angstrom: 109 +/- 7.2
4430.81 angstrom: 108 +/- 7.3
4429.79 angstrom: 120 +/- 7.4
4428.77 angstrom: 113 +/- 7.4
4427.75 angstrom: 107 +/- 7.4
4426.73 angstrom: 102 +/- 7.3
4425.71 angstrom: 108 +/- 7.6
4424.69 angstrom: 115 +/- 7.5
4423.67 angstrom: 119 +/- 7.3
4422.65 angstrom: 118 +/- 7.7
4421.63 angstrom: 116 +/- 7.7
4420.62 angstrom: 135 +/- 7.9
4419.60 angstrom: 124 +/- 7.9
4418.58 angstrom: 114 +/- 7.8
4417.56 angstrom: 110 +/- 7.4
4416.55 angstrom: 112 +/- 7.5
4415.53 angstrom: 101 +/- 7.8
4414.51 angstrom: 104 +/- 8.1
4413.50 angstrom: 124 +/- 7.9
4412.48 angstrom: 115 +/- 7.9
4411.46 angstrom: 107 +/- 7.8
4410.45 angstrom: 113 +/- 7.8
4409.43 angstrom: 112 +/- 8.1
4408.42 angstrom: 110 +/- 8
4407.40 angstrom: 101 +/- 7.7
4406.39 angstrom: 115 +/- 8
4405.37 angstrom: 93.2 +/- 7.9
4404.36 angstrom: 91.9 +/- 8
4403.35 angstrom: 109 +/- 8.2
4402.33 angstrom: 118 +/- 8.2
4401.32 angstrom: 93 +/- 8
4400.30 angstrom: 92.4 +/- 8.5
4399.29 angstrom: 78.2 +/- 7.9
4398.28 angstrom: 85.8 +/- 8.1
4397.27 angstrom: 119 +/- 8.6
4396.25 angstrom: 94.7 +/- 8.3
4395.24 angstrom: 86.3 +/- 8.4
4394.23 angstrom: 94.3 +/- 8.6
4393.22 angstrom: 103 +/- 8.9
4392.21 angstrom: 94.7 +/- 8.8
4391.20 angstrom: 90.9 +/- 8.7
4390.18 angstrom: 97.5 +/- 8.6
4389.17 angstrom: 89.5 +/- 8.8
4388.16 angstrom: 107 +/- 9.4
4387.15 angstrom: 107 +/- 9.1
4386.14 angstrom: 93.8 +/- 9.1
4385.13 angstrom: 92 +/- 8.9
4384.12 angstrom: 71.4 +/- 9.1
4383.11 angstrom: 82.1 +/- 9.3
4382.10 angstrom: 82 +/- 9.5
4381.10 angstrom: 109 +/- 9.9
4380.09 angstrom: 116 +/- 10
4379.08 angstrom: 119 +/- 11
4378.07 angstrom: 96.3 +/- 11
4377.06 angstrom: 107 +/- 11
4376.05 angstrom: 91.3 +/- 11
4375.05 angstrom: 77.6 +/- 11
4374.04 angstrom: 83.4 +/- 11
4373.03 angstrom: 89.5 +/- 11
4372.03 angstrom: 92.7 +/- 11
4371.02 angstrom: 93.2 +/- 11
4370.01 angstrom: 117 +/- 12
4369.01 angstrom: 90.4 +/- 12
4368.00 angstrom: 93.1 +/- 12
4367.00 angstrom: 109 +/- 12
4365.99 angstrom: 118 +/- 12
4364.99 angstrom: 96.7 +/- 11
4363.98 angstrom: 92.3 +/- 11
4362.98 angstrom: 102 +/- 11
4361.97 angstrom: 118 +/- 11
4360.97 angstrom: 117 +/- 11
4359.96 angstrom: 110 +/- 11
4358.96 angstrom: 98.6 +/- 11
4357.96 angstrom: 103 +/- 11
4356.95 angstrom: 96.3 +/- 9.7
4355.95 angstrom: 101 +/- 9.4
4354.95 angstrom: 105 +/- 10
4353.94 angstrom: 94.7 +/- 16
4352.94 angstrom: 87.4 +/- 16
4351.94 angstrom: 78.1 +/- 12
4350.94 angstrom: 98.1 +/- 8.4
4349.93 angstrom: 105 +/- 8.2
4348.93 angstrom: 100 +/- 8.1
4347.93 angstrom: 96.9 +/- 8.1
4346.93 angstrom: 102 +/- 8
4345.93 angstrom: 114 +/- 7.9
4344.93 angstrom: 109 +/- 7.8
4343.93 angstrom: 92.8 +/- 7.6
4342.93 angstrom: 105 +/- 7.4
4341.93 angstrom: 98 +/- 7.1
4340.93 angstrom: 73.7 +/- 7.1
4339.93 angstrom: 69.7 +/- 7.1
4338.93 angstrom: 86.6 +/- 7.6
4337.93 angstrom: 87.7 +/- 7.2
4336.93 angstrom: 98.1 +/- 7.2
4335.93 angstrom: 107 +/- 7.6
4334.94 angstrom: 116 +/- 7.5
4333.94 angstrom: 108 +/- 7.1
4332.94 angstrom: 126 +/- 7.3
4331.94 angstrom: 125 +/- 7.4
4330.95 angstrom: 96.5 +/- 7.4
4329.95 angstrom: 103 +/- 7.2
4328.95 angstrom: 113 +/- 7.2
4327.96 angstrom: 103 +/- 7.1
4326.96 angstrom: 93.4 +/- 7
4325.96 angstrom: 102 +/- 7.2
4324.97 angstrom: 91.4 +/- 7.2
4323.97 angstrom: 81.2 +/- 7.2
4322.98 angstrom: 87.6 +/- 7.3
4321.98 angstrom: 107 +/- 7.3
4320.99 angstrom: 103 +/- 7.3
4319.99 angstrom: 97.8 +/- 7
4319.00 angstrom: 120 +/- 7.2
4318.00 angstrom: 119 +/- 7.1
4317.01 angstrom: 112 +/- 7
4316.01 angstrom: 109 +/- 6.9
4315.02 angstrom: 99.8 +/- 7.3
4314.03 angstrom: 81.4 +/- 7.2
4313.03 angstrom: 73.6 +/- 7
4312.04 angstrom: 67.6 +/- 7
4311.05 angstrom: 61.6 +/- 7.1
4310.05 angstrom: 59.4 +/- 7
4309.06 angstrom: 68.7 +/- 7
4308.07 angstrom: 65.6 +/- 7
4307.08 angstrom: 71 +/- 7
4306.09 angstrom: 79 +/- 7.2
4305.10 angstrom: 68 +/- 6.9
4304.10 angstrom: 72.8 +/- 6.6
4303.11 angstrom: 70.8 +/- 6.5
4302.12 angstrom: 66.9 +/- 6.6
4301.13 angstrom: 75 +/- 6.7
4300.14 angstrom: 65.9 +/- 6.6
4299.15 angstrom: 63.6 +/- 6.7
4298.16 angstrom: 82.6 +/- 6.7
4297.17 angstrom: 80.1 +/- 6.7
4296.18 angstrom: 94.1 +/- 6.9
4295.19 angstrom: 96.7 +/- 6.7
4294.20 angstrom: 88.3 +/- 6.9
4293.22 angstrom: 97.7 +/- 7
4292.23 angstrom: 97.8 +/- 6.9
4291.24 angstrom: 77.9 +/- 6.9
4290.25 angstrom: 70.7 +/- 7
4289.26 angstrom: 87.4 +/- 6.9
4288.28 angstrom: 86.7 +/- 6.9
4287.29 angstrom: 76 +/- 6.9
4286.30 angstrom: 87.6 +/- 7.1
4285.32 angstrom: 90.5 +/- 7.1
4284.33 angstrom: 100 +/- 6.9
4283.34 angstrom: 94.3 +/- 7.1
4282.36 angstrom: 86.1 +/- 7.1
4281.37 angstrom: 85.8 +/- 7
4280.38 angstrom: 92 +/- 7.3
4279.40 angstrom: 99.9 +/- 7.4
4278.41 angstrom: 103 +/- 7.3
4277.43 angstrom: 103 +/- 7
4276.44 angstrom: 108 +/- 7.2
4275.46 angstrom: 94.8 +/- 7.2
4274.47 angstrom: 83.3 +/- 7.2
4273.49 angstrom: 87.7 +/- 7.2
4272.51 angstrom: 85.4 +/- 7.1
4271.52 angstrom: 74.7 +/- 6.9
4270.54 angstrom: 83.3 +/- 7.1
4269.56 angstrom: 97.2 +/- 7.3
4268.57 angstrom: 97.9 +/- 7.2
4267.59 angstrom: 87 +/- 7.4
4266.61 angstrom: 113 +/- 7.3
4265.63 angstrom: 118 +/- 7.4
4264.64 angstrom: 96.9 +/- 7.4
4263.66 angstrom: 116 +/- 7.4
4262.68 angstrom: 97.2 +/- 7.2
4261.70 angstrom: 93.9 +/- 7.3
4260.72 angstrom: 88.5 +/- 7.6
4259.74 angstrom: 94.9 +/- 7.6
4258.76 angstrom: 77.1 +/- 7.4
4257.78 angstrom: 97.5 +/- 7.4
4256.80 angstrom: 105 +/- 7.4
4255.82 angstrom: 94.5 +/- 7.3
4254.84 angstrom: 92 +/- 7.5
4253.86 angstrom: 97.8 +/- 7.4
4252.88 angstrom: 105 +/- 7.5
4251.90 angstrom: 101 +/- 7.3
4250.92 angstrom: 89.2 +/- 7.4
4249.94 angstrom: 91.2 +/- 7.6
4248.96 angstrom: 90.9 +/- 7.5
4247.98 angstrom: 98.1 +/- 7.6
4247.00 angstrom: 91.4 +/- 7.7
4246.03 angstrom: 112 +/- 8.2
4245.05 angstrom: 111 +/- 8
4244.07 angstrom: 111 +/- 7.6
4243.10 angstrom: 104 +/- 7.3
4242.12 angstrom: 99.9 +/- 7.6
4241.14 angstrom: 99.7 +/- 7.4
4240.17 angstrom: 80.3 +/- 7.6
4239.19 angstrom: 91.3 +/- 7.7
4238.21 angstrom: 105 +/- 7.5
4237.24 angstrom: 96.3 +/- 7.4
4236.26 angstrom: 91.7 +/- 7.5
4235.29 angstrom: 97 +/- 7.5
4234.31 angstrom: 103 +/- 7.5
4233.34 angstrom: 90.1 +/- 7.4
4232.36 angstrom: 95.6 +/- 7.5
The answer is 44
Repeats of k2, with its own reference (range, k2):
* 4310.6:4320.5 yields 108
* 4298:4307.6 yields 318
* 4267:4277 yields 117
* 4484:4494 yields -24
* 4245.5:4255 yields 30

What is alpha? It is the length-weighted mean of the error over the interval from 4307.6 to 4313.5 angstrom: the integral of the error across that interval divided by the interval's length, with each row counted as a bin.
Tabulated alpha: 7.0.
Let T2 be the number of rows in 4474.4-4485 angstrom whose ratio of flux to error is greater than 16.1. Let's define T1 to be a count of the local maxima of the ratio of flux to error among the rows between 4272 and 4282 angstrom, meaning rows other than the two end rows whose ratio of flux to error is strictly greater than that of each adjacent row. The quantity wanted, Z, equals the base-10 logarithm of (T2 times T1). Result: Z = 1.15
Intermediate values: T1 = 2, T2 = 7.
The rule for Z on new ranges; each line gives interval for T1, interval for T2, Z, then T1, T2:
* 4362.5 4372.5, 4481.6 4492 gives 1.26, 2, 9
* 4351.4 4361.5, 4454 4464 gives 0.30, 1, 2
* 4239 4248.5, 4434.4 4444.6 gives 0.60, 2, 2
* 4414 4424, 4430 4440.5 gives 0.60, 2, 2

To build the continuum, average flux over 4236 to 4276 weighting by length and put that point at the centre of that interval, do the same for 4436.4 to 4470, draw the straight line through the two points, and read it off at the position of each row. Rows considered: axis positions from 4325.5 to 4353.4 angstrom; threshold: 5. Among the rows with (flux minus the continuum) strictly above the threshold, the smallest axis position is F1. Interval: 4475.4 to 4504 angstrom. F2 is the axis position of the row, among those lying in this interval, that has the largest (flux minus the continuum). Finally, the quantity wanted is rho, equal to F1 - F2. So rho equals -156.3 angstrom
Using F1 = 4328.95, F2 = 4485.21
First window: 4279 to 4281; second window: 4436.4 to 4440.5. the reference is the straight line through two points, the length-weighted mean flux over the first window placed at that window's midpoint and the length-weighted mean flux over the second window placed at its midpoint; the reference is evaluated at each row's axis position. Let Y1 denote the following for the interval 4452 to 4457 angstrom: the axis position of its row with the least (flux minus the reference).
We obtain 4456.39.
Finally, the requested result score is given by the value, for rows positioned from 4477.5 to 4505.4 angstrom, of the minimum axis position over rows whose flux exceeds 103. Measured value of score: 4477.99 angstrom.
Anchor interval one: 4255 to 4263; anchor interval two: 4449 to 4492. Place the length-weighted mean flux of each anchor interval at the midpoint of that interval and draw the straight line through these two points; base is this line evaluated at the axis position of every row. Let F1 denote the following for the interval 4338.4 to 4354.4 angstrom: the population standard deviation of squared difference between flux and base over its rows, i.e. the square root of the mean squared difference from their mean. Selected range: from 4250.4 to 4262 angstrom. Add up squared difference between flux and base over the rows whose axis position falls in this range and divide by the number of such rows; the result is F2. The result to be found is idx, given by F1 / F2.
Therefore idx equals 5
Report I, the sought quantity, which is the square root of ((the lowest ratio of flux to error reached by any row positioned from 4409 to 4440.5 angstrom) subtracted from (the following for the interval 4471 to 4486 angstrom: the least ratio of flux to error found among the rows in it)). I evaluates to 1.31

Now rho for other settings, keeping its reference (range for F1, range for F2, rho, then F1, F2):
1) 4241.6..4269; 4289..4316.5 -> -72.9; 4243.10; 4316.01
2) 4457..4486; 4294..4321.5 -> 144.6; 4463.57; 4319.00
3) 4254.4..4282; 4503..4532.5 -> -249.1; 4256.80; 4505.91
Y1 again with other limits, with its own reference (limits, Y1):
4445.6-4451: 4450.23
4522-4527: 4522.54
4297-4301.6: 4299.15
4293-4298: 4297.17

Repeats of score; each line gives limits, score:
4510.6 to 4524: 4511.10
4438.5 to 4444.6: 4438.98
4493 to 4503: 4493.48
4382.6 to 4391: 4387.15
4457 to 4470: 4457.41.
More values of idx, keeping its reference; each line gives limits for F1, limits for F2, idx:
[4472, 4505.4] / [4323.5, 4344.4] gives 1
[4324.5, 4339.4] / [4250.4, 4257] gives 4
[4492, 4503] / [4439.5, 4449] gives 0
